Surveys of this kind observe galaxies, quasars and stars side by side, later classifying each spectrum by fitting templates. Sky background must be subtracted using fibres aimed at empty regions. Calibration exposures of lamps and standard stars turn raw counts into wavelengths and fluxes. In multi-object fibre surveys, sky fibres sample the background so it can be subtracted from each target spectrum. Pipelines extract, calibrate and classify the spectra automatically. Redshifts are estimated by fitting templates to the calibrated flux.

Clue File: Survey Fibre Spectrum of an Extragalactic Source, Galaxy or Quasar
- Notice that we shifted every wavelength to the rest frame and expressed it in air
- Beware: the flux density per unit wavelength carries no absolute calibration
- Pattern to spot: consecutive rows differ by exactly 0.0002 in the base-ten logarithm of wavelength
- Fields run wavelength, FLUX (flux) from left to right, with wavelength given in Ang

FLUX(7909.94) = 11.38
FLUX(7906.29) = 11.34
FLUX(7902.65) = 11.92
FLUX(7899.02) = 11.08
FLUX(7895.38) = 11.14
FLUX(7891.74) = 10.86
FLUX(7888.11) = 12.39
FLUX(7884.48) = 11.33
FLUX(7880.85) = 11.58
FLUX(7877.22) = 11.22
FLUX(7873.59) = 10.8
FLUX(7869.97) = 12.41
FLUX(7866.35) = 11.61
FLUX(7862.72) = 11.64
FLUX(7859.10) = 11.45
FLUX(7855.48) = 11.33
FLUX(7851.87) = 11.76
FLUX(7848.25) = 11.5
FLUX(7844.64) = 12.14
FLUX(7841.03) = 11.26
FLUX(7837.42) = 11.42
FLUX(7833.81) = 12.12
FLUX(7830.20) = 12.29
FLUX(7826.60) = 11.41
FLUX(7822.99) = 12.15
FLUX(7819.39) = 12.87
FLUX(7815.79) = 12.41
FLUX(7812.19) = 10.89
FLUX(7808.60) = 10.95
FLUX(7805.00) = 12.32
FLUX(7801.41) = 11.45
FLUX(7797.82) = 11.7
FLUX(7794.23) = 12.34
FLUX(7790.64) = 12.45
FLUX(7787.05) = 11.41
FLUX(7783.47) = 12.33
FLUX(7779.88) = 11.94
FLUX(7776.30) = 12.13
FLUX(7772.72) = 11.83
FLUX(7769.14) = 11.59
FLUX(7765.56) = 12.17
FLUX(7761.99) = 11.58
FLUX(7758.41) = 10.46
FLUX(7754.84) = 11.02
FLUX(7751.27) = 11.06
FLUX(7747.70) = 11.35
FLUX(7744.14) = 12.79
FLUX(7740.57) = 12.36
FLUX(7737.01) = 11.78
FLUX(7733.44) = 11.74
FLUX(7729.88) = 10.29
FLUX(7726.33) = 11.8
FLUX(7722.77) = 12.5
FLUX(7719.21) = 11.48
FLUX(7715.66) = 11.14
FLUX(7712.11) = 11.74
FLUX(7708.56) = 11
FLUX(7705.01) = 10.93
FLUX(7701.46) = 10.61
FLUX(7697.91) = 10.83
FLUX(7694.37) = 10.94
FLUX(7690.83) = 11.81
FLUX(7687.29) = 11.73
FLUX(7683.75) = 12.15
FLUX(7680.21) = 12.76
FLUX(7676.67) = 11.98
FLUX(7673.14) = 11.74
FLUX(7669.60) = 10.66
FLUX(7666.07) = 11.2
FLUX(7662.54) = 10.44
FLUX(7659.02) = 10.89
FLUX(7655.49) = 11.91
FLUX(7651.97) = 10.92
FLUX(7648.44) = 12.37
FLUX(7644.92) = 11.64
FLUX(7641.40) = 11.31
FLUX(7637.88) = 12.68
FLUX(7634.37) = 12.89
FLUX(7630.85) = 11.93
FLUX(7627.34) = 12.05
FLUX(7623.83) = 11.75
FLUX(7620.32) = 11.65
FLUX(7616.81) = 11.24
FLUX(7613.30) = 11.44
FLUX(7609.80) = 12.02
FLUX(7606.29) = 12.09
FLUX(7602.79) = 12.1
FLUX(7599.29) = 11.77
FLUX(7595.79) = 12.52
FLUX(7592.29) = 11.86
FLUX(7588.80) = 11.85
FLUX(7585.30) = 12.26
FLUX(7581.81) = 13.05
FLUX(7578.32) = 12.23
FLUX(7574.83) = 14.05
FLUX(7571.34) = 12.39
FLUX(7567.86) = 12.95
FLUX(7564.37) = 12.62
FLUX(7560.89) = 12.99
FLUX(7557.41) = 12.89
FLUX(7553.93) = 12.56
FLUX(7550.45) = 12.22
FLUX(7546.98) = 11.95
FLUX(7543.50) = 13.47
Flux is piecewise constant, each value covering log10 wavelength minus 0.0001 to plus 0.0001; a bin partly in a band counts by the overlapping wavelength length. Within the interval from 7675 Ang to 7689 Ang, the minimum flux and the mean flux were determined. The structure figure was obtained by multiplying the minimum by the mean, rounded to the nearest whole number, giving 143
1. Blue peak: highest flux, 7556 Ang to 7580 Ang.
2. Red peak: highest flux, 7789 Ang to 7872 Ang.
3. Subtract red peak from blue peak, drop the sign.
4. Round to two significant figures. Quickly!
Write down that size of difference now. 1.2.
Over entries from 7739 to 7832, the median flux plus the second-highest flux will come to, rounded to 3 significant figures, 24.7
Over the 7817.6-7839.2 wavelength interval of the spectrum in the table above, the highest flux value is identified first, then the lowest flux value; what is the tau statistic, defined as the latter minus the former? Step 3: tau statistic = -1.5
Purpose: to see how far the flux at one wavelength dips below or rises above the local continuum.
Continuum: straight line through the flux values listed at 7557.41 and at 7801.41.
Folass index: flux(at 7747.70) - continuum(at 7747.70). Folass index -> -0.42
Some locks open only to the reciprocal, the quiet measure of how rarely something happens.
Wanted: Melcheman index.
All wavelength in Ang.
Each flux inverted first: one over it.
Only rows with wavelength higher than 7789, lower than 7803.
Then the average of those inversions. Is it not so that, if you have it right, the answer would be 0.0835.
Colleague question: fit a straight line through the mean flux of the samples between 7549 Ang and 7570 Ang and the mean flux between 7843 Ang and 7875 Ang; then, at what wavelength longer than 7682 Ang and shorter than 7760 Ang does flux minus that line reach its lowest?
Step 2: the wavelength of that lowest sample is 7729.88 Ang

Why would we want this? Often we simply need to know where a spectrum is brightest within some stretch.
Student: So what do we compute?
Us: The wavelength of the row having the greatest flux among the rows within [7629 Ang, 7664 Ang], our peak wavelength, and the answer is 7634.37 Ang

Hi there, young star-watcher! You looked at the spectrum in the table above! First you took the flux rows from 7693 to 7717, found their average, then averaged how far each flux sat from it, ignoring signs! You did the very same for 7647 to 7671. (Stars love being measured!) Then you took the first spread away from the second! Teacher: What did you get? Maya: 0.30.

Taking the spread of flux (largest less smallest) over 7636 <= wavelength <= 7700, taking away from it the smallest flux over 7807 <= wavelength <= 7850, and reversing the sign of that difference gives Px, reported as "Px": 8.6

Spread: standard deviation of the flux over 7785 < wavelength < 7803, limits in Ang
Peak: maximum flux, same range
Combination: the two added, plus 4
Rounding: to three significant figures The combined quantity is 16.9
